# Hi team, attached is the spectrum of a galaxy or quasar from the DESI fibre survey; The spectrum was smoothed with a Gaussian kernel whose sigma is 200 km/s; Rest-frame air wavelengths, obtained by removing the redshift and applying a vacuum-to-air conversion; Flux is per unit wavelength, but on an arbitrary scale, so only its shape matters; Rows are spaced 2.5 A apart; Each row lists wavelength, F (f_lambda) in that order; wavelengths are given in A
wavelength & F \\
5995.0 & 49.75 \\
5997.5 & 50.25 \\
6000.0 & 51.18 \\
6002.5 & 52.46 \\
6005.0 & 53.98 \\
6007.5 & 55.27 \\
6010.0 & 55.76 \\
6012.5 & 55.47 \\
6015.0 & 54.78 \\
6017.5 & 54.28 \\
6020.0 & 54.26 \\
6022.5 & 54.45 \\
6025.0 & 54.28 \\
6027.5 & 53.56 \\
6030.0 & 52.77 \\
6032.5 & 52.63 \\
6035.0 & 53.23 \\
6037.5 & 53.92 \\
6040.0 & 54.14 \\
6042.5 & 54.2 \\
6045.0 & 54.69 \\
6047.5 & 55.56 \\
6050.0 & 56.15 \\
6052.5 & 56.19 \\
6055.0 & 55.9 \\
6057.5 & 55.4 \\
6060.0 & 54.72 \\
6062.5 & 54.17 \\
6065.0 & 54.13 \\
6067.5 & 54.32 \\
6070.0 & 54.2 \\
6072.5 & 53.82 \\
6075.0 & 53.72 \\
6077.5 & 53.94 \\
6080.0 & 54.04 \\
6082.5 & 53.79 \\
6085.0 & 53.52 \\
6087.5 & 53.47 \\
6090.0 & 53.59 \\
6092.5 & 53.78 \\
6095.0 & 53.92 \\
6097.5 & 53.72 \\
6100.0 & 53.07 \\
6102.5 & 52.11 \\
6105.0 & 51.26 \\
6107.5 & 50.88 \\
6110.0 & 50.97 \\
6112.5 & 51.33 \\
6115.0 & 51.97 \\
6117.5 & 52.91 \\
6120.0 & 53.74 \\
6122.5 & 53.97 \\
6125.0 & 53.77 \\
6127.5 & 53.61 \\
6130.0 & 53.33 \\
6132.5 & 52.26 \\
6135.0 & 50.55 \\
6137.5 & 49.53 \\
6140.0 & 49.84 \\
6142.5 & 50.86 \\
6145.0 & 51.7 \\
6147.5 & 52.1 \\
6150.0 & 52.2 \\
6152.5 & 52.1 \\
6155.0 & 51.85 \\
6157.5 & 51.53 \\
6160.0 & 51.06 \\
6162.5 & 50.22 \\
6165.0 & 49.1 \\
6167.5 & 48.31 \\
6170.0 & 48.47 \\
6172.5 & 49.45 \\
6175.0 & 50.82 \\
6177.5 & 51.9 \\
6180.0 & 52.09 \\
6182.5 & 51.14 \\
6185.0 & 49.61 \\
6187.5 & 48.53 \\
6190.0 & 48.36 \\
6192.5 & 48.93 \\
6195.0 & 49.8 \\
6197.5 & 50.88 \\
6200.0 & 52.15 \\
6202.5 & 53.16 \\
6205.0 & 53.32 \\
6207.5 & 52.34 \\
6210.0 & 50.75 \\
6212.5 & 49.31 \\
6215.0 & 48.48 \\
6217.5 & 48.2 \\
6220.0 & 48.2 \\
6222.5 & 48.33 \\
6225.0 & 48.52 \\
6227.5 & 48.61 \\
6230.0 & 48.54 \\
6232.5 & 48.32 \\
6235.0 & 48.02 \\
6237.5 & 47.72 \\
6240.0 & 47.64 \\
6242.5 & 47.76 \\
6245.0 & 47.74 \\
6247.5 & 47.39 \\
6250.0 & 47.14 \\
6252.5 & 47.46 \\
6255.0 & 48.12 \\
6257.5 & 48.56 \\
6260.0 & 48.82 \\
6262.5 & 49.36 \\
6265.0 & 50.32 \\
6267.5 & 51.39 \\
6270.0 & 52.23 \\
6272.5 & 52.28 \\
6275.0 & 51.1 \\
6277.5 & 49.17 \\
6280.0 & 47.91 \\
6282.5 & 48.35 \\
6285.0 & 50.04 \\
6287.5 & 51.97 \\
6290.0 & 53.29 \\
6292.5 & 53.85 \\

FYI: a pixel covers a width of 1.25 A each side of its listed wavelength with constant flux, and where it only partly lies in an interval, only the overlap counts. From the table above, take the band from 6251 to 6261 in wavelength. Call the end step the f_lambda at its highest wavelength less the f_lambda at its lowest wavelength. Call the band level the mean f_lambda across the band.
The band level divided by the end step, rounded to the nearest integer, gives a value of 35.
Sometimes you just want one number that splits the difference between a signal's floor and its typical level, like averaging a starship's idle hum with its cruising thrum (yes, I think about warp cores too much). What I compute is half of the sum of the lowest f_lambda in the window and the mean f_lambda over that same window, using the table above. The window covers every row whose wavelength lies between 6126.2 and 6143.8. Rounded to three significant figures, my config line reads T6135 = 50.5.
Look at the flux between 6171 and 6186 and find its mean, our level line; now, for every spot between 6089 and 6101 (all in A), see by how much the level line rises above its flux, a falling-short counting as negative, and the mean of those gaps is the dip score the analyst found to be -2.8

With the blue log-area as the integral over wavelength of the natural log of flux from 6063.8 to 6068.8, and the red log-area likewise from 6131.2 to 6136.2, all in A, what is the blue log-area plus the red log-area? 39.7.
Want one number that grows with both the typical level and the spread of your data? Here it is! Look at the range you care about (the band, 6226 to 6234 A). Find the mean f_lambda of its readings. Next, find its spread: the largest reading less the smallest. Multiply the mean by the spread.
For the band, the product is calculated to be 14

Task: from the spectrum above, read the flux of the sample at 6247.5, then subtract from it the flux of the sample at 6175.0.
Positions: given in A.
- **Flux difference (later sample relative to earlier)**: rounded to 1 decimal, -3.4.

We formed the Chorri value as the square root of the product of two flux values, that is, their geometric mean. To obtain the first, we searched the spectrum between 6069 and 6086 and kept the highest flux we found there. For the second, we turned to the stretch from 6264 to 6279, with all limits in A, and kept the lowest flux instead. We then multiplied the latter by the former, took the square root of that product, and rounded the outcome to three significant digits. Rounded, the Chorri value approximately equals 51.6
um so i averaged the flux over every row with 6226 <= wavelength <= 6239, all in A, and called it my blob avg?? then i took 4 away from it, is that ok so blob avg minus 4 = 44.2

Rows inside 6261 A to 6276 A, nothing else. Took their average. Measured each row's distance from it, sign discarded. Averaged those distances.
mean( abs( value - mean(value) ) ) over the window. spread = 0.85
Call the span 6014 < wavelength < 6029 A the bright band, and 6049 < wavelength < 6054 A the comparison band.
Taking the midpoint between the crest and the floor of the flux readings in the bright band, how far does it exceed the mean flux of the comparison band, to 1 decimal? -2.0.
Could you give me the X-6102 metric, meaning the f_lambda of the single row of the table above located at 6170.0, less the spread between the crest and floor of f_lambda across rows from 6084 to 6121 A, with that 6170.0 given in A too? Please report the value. 45.4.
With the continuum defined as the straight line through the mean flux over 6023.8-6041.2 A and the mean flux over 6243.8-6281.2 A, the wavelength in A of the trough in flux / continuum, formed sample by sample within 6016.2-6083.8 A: 6032.5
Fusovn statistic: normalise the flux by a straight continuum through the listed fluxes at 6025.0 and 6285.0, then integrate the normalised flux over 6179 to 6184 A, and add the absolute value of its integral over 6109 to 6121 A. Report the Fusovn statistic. 17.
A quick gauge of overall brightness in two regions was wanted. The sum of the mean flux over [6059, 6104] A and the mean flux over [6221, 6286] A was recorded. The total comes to 103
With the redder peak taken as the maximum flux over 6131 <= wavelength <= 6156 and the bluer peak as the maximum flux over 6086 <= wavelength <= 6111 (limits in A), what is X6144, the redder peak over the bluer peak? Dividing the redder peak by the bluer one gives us 0.969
